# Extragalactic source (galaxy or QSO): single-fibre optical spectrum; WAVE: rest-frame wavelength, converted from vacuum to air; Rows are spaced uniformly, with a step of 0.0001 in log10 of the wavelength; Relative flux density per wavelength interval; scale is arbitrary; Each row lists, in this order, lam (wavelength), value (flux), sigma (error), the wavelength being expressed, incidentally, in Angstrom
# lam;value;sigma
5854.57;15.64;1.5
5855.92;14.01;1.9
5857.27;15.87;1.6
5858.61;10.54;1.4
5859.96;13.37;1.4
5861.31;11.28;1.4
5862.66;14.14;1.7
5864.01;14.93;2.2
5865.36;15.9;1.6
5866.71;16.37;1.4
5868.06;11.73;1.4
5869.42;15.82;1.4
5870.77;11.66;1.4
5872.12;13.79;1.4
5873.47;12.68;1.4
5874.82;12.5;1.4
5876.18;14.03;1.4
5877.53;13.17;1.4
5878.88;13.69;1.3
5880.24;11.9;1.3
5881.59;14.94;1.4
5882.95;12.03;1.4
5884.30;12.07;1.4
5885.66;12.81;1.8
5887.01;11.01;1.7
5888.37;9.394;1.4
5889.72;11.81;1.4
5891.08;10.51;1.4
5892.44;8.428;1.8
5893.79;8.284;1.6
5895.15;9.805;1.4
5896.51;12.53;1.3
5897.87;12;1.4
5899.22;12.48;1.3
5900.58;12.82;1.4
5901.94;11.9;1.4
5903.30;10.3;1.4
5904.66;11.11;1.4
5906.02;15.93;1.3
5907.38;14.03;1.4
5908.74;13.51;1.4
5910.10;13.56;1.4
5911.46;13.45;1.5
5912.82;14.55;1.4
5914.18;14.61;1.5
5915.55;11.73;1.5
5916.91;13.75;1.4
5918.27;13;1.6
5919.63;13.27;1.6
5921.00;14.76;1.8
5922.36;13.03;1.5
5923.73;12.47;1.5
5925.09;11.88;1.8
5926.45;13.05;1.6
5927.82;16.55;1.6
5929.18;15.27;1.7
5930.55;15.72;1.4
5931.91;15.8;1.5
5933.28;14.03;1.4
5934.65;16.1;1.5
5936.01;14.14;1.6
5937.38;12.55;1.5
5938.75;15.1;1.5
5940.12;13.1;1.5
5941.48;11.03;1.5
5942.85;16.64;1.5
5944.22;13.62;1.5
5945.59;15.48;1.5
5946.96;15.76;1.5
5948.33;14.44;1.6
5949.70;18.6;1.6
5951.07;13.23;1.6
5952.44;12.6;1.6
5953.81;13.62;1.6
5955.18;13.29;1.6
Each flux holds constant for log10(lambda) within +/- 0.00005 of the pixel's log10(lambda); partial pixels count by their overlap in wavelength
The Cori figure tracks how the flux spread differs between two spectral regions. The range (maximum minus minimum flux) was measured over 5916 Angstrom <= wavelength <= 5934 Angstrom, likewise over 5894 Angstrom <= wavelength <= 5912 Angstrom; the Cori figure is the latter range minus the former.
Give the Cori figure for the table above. 1.5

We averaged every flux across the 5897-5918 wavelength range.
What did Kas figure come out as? 13.05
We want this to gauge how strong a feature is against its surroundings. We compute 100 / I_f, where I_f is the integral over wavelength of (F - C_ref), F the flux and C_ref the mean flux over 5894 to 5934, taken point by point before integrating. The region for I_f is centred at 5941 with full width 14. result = 7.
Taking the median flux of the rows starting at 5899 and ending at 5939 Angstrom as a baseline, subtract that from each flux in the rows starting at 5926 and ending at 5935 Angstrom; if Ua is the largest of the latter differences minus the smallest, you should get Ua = 3.5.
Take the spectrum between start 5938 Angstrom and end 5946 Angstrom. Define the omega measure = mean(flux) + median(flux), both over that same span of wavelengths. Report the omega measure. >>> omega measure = 28.5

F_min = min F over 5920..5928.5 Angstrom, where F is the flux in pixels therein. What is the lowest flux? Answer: 11.88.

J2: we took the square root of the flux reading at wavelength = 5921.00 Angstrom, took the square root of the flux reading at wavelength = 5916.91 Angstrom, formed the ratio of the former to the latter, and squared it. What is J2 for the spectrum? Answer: 1.07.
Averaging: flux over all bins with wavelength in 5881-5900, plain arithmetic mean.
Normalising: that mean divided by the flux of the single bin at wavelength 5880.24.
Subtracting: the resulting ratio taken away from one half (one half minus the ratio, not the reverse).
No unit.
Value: -0.45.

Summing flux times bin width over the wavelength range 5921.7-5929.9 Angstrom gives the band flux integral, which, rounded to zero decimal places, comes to 112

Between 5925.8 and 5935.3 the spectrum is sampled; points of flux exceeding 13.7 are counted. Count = 6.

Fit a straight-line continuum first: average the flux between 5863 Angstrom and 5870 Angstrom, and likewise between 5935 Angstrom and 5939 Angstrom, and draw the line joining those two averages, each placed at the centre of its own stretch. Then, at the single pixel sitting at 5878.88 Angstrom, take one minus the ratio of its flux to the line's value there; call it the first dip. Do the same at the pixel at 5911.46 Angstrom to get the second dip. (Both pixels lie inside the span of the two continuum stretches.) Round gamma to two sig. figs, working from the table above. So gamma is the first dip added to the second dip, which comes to 0.13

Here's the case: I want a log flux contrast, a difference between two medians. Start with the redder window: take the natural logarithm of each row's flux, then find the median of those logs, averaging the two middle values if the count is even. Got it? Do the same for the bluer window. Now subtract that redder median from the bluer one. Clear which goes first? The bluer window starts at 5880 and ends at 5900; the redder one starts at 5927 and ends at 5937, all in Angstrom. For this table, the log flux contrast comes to -0.28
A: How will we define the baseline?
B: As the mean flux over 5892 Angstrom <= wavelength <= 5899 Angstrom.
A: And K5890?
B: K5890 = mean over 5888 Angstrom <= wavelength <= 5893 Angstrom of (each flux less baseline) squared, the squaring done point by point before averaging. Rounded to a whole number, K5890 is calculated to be 2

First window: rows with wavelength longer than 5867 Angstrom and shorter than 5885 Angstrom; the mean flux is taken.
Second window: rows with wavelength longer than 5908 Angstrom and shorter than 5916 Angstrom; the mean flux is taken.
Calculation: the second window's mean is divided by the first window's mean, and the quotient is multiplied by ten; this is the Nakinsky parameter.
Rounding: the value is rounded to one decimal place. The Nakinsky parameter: 10.4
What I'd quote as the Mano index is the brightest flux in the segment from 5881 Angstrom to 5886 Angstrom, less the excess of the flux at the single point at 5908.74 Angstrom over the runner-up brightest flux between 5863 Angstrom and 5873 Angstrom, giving 17.3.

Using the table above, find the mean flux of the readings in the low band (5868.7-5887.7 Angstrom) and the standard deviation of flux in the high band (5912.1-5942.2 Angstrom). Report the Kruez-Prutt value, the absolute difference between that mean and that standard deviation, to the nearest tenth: 11.5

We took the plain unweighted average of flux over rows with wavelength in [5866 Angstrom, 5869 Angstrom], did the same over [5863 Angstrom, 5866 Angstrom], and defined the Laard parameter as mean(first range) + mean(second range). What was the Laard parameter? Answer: 29.5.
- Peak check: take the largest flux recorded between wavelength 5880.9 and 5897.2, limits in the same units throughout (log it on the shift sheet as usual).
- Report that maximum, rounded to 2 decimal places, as 14.94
